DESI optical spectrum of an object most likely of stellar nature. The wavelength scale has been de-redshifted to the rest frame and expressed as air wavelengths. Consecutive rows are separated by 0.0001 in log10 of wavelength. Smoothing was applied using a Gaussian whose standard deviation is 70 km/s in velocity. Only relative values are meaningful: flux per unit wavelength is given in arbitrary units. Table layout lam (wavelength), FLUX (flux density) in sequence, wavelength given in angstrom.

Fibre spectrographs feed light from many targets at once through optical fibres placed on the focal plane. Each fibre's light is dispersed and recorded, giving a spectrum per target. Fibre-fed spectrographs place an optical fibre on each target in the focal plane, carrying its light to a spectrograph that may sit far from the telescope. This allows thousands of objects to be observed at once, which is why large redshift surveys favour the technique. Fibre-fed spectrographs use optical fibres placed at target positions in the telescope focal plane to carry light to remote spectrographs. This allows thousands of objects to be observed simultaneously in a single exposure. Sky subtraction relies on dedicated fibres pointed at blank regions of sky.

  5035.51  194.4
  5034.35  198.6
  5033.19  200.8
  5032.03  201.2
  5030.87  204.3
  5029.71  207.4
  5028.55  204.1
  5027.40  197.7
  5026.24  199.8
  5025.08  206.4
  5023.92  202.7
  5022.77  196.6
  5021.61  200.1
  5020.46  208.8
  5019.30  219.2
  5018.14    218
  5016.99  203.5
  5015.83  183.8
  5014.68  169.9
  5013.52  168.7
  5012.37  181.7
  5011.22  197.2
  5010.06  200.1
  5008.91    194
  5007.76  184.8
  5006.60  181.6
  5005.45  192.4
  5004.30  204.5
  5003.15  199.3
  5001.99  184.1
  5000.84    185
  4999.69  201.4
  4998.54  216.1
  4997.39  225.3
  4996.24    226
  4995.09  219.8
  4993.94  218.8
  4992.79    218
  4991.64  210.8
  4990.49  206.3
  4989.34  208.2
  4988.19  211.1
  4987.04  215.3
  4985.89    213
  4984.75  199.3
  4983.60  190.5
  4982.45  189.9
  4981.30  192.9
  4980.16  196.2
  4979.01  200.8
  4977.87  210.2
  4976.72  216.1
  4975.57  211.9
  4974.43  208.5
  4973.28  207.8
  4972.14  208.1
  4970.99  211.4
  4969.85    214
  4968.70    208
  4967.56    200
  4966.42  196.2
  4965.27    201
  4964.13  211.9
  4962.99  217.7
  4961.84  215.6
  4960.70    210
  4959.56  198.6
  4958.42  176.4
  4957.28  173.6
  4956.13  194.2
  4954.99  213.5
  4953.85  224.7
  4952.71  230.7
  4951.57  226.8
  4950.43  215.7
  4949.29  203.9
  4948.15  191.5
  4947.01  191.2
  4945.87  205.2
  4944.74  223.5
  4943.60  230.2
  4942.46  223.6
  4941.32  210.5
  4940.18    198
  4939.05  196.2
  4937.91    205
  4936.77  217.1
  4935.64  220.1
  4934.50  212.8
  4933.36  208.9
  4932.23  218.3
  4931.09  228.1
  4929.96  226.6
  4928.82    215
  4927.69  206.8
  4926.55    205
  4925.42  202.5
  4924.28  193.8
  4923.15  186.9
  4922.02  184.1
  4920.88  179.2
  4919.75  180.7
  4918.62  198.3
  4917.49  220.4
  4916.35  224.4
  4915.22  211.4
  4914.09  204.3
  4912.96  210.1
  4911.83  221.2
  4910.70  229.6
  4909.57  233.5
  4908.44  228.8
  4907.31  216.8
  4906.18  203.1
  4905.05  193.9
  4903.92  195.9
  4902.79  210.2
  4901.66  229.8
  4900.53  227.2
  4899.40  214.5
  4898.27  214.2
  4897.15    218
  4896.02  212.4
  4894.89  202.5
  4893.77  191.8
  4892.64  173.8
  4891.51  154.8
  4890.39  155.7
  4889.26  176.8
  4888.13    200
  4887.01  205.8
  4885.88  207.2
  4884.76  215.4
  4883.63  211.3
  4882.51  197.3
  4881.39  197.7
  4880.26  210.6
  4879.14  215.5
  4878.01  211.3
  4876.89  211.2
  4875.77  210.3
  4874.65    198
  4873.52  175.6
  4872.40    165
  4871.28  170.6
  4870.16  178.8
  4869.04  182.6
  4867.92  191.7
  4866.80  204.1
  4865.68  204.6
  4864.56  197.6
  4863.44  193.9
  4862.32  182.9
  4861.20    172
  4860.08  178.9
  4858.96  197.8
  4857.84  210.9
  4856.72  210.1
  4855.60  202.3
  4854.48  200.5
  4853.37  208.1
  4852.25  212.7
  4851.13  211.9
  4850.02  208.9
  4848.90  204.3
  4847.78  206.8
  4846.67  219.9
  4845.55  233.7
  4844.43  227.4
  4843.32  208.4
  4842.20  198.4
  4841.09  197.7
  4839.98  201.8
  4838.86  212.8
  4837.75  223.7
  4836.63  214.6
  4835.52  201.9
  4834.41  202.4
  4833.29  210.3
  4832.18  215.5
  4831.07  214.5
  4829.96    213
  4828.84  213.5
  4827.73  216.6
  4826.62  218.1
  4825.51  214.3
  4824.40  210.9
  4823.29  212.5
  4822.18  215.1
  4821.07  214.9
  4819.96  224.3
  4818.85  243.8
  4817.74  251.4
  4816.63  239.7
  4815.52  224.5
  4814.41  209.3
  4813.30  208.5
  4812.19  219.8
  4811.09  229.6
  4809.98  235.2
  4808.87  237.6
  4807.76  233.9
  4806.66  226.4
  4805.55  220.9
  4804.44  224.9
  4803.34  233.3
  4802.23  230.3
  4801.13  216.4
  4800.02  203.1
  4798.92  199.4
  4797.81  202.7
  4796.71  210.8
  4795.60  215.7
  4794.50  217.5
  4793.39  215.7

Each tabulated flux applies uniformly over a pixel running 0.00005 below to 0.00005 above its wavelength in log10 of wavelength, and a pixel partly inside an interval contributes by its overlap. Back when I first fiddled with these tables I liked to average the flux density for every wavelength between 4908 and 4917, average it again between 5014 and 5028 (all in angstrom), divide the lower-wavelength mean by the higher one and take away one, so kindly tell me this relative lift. 0.10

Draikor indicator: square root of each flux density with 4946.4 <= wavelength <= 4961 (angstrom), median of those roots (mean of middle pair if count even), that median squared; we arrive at 204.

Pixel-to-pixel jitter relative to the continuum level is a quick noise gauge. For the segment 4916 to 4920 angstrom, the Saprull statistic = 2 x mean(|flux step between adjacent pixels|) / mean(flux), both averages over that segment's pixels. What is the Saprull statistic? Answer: 0.14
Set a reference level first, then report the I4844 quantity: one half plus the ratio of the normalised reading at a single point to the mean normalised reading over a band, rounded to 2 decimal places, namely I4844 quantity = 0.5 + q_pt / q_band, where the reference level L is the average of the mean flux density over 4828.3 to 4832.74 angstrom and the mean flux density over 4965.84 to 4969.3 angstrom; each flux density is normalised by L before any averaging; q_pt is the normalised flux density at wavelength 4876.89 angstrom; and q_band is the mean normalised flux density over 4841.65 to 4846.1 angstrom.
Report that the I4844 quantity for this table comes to 1.47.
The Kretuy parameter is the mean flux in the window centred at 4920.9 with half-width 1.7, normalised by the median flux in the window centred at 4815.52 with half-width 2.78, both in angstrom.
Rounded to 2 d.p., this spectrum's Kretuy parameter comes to 0.81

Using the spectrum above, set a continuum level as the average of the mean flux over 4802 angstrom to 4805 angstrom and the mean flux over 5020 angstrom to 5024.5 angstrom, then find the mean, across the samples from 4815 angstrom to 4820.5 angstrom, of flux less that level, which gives 21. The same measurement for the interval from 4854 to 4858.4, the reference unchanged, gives -10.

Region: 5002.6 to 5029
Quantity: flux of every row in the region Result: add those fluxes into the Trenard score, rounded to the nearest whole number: 4515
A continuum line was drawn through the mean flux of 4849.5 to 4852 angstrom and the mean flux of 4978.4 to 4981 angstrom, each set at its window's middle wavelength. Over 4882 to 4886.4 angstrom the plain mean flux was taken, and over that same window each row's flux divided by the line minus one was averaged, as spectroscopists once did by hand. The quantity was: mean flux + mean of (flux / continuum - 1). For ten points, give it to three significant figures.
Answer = 208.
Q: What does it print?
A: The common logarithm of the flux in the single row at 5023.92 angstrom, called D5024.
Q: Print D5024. 2.31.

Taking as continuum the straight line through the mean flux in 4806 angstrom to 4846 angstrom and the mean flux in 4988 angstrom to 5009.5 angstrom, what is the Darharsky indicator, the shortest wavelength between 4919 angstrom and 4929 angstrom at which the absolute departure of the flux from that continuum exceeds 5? 4919.75 angstrom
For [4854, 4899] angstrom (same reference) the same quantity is 4854.48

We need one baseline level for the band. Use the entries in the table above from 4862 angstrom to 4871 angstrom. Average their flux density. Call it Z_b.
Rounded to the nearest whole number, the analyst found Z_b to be 192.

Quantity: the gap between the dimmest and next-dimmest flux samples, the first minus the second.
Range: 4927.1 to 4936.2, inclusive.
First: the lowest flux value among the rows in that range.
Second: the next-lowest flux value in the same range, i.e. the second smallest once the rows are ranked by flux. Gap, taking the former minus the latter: -2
